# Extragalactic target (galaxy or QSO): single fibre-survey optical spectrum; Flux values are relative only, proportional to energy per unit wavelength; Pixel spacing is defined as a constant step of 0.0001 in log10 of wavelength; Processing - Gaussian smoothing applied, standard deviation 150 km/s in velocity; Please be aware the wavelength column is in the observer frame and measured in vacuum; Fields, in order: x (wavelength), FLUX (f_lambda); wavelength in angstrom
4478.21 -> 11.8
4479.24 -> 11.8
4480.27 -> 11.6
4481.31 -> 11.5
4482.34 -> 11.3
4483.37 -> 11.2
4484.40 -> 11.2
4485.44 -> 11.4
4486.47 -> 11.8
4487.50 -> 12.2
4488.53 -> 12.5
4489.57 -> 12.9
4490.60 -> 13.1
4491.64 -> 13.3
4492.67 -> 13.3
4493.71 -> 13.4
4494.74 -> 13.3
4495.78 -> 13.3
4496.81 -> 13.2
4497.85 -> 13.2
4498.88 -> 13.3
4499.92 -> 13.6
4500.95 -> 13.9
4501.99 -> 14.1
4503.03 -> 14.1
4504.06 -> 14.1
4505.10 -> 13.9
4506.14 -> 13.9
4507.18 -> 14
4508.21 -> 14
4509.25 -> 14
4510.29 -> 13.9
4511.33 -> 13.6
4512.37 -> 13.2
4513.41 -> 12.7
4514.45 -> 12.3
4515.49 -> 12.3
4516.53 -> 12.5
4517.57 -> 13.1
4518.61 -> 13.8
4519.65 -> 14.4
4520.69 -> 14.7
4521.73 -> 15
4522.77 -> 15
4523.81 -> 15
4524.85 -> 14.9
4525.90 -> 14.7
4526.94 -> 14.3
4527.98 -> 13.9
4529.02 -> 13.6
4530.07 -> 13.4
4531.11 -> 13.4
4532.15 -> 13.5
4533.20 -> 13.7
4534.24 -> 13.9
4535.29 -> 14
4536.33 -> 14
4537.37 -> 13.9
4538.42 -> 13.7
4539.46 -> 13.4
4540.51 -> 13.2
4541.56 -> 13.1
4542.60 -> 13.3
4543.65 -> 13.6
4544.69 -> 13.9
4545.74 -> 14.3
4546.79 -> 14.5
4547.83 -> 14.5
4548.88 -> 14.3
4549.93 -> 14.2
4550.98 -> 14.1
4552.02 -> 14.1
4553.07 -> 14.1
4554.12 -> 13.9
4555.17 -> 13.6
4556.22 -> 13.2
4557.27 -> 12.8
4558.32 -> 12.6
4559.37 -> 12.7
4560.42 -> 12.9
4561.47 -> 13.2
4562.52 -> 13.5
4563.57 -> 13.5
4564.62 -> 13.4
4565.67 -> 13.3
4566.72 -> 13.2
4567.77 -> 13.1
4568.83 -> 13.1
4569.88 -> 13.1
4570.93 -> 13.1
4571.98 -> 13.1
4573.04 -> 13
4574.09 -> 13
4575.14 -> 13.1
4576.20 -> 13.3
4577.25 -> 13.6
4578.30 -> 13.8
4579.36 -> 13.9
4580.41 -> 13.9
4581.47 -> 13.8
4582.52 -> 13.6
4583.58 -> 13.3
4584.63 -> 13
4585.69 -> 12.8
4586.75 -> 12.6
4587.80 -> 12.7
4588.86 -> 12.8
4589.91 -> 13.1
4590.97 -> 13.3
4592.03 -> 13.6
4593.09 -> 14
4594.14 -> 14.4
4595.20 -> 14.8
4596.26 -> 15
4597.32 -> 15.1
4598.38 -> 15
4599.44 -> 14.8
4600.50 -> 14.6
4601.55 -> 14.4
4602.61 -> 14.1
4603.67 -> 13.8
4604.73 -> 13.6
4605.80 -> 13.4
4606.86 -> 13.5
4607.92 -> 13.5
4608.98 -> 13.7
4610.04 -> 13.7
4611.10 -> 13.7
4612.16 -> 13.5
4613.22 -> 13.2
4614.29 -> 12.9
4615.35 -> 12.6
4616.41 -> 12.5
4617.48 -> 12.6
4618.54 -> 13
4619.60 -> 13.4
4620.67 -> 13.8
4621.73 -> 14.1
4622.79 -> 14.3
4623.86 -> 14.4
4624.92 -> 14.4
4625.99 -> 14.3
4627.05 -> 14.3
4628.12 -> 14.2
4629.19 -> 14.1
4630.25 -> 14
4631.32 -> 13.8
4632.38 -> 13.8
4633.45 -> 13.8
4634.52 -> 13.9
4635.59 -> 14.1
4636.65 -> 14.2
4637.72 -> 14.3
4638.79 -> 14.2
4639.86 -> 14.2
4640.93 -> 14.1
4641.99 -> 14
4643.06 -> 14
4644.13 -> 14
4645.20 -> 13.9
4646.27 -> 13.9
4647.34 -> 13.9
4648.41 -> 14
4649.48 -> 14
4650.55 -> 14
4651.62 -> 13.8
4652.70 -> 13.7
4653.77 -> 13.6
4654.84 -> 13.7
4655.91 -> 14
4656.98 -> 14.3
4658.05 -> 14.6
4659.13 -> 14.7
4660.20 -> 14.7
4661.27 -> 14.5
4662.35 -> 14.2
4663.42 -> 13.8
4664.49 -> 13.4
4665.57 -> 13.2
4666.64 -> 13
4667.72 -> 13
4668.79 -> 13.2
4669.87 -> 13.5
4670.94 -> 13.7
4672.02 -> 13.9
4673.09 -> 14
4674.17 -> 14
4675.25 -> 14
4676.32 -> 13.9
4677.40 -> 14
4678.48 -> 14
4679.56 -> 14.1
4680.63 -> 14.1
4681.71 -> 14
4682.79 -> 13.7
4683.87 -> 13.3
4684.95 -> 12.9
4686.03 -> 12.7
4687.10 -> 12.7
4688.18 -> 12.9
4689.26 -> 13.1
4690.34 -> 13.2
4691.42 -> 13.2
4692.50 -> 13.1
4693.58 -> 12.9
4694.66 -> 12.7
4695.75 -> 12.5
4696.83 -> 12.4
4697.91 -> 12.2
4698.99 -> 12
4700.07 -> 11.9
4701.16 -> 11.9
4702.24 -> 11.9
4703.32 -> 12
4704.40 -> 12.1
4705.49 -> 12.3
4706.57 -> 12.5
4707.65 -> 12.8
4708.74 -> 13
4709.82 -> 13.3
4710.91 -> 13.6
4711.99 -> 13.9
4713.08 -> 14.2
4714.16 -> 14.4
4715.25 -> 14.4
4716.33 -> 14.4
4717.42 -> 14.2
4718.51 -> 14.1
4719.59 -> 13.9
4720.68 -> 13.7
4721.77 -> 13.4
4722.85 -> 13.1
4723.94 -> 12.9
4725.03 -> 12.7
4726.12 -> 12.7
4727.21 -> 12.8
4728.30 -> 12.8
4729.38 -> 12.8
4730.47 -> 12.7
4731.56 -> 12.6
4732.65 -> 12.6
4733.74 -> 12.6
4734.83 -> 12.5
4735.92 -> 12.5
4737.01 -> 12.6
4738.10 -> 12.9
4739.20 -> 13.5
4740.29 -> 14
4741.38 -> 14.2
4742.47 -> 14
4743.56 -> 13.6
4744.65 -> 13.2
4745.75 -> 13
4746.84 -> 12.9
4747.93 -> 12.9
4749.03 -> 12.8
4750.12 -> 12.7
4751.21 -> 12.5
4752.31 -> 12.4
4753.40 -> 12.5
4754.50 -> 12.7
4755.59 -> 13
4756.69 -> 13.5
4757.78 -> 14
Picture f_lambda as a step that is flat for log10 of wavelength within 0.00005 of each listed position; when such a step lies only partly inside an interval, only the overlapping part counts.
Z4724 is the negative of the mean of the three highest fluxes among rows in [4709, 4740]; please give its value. -14.4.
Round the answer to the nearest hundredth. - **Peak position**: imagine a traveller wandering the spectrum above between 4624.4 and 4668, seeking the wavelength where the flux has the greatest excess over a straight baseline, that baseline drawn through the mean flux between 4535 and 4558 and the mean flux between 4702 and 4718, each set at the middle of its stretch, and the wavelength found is 4660.20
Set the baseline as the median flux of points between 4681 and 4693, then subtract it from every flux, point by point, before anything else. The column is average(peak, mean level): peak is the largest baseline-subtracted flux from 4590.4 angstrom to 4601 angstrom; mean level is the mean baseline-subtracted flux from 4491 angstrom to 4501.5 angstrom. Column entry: 1.14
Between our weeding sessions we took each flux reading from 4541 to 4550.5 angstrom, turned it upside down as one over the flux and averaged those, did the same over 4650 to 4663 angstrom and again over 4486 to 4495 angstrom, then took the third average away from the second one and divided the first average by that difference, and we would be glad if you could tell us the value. -10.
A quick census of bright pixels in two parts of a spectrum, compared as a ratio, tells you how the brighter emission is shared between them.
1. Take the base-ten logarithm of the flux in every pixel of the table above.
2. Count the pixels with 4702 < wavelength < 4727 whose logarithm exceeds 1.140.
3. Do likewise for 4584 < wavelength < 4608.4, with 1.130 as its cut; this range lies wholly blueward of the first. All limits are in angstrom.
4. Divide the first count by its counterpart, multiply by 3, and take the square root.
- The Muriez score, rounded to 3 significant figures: 1.26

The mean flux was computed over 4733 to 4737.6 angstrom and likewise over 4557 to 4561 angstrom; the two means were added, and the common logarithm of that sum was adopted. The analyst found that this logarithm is 1.403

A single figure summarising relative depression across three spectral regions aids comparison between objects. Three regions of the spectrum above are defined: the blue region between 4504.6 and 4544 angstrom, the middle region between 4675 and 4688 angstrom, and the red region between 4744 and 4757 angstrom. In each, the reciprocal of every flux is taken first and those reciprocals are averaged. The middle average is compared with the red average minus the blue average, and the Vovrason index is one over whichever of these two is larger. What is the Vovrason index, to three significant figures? 13.6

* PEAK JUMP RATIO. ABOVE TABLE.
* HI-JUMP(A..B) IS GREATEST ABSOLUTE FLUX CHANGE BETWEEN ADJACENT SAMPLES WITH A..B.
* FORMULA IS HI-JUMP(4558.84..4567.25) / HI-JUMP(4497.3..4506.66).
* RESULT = 1.0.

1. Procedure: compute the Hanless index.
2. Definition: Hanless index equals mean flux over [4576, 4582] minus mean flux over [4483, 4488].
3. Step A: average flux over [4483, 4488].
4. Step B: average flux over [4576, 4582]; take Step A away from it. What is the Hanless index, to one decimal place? 2.2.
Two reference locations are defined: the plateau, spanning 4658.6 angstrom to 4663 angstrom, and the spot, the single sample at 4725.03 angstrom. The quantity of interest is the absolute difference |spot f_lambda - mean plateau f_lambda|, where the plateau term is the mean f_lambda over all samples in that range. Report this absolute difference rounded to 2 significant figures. 1.8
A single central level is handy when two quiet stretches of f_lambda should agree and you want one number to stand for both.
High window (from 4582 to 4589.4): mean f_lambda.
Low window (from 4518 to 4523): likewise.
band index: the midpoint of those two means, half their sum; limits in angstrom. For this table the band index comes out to 13.8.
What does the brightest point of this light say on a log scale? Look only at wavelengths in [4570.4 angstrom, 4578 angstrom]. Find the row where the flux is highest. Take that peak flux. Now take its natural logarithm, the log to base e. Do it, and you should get 2.610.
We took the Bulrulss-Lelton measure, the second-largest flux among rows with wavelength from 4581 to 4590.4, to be 13.6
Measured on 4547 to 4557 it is 14.3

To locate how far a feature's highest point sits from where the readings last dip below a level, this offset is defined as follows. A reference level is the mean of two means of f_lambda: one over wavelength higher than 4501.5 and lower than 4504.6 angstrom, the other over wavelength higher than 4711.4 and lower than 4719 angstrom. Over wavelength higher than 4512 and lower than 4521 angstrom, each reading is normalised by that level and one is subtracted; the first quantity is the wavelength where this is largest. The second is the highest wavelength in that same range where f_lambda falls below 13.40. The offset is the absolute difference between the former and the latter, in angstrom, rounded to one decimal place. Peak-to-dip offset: 3.1 angstrom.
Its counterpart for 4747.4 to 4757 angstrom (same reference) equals 1.1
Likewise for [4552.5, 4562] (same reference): 8.4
